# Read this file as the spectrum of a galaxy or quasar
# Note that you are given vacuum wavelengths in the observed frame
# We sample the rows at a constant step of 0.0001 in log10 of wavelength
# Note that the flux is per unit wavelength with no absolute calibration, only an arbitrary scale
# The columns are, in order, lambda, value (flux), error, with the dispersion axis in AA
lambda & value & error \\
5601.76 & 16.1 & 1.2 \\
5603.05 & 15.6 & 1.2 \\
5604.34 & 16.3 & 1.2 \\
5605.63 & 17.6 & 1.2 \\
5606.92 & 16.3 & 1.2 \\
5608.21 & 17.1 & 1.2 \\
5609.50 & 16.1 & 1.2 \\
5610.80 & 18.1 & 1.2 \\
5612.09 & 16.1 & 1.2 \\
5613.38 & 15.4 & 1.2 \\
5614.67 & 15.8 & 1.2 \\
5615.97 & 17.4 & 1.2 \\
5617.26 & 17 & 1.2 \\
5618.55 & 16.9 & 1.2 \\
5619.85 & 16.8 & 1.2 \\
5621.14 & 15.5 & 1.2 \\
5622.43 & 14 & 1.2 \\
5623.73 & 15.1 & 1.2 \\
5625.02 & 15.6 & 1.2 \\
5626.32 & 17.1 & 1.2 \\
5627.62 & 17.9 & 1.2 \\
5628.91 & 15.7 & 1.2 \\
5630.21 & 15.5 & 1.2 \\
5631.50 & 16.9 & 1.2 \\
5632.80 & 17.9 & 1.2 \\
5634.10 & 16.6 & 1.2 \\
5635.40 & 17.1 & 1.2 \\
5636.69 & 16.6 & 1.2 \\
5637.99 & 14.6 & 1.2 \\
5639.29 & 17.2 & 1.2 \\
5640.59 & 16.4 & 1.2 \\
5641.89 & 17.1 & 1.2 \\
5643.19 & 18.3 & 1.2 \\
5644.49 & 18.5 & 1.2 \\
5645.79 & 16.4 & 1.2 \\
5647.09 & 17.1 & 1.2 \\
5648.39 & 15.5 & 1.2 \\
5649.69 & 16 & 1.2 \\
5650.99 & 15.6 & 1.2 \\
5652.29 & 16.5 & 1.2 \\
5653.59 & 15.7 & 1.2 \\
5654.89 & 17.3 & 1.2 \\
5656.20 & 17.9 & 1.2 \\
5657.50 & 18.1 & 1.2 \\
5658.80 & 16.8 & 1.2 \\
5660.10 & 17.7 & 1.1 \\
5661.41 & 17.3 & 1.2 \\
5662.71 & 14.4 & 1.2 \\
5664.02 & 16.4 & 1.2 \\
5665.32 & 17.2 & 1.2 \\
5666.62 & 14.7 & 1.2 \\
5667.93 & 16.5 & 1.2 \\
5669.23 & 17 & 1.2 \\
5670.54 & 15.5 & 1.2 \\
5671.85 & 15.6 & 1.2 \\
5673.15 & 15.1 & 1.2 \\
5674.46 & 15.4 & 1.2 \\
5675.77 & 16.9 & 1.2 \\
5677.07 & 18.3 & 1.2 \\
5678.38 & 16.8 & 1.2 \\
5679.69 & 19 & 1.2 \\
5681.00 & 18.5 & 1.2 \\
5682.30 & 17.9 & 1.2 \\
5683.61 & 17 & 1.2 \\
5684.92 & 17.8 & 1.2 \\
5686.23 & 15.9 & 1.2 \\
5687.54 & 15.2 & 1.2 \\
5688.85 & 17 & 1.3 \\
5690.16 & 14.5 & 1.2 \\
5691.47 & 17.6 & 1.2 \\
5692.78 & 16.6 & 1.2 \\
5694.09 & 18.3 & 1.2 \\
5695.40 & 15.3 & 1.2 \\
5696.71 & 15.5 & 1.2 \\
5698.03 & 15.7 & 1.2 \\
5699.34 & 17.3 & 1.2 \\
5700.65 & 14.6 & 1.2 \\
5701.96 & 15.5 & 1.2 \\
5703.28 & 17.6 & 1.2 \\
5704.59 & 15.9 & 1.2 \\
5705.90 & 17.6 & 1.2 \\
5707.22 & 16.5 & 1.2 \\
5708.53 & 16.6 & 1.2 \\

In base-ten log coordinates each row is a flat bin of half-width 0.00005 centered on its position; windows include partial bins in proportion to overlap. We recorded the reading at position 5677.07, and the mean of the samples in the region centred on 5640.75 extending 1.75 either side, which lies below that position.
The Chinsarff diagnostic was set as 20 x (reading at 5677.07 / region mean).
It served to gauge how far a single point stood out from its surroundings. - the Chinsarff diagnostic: 21.7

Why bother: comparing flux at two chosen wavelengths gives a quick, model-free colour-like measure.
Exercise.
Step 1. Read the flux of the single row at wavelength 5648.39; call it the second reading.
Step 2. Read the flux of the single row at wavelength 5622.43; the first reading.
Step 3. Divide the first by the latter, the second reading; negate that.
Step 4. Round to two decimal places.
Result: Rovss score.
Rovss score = -0.90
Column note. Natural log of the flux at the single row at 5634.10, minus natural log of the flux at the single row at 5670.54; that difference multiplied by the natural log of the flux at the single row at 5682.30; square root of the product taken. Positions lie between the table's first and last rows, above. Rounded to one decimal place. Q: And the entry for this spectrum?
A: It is 0.4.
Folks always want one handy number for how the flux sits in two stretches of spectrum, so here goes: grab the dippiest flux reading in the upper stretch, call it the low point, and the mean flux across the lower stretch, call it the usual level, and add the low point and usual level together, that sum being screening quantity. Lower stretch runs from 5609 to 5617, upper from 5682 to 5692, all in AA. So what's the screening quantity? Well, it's 31.0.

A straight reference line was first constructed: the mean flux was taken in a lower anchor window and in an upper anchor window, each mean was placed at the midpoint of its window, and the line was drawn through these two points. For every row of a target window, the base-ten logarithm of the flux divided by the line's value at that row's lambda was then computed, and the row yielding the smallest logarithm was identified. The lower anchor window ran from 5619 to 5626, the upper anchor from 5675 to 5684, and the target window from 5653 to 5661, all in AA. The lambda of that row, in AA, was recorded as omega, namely 5653.59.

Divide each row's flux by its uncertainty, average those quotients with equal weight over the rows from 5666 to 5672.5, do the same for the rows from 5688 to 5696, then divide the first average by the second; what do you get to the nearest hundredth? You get 0.97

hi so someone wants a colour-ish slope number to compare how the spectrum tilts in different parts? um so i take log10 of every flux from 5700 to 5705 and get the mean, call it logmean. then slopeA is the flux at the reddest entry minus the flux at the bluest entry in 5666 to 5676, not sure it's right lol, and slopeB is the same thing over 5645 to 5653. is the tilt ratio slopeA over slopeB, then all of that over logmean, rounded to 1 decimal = 18.3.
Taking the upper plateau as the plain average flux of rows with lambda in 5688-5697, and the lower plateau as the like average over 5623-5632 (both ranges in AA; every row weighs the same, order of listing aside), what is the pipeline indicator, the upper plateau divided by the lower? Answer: 1.01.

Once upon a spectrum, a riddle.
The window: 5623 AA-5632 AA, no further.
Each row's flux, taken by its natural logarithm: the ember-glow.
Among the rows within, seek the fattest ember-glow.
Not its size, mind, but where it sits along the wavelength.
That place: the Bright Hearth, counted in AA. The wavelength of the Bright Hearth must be 5627.62 AA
